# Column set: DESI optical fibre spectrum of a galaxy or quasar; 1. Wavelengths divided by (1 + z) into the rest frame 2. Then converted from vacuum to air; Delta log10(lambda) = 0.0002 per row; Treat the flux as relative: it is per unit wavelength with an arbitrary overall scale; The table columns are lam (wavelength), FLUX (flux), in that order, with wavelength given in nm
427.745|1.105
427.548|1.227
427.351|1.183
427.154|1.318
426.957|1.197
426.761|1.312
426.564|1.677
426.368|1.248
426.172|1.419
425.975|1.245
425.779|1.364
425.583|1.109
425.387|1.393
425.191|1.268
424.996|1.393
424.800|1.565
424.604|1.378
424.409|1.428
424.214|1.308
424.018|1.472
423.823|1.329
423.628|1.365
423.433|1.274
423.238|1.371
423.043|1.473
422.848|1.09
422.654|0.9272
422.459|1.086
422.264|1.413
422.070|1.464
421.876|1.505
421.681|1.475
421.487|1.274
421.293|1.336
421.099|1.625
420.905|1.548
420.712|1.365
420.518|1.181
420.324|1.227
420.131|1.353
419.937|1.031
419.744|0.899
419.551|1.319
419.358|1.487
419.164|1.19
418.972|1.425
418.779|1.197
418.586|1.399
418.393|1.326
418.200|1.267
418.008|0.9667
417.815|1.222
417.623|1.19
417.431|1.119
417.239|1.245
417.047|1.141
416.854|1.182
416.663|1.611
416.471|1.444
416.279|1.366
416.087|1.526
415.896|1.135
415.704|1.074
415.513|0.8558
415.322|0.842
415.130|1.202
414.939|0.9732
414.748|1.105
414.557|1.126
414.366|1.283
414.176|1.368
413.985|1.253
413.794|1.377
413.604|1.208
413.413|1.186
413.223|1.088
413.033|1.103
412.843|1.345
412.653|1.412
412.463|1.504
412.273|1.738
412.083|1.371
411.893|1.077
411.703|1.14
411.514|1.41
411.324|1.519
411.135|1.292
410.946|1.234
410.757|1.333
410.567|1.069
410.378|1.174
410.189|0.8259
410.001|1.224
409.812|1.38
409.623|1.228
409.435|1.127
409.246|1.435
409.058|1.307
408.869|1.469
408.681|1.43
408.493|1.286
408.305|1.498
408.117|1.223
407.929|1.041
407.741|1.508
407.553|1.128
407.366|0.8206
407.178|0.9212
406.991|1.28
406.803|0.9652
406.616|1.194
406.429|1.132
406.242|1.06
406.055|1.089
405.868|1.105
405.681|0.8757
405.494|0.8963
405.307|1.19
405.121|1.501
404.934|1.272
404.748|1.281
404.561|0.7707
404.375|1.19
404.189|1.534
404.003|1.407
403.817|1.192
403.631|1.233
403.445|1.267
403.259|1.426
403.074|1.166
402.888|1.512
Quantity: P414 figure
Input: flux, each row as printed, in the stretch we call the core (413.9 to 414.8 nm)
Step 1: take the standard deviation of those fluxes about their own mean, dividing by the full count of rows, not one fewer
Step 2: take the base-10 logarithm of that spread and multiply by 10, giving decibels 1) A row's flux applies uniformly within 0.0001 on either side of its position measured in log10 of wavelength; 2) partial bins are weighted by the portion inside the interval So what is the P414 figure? -10.1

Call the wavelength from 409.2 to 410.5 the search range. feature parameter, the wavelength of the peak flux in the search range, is 409.246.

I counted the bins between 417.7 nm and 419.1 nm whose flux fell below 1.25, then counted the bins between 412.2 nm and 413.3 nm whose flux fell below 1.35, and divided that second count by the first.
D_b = 1.0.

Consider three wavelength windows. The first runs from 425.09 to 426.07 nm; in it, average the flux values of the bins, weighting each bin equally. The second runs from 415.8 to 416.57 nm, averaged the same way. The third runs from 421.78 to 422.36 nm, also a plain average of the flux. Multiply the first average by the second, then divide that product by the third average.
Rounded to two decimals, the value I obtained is 1.19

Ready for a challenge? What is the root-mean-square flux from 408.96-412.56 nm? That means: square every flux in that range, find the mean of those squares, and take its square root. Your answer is 1.30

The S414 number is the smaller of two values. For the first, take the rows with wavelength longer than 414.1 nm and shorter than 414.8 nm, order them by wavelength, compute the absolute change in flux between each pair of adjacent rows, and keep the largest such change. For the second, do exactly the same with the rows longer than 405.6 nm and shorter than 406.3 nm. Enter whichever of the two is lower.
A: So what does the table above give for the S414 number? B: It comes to 0.16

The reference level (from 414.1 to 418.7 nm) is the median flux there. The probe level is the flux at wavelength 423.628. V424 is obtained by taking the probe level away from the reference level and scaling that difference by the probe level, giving -0.12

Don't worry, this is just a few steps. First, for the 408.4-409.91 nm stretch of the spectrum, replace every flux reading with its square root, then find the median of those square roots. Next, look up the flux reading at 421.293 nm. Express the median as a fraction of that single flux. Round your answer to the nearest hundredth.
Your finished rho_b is 0.87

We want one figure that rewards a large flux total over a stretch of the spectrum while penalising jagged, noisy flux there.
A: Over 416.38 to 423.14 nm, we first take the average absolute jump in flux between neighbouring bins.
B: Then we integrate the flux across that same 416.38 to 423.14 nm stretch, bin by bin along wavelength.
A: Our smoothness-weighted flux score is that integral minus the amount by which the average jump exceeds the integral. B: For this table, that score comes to 17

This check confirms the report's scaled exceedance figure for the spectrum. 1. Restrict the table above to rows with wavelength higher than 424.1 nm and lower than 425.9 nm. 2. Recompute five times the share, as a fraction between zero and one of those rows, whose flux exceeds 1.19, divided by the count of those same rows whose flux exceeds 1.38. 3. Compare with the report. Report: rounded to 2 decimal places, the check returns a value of 1.11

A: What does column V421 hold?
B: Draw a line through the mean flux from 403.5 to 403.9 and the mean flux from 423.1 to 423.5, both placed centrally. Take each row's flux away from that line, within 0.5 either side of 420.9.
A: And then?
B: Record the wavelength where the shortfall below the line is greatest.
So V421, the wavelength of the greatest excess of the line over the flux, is 420.518 nm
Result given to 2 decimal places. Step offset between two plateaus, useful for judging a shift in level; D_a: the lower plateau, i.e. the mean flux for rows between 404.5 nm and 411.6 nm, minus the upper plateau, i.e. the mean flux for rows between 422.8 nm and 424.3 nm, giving -0.14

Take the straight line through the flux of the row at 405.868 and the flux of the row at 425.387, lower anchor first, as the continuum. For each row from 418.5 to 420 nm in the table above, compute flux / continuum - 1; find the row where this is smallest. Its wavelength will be 419.744 nm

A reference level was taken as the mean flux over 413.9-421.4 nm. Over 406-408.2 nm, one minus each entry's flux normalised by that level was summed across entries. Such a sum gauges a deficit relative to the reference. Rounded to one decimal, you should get 1.2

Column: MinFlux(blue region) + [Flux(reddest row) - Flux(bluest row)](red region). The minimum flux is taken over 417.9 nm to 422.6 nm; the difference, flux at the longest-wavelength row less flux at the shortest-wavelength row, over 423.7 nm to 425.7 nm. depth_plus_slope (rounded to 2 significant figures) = 0.68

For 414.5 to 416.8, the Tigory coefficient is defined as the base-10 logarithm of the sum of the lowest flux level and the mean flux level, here 0.31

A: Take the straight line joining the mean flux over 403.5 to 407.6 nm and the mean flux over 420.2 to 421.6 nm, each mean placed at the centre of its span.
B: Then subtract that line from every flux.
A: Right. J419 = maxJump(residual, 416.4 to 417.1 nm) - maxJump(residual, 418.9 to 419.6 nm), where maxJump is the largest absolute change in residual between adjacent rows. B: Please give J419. 0.14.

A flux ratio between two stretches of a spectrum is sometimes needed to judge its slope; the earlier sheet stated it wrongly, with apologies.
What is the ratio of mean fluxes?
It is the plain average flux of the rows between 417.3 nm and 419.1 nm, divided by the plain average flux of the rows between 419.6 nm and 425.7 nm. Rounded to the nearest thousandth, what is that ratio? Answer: 0.935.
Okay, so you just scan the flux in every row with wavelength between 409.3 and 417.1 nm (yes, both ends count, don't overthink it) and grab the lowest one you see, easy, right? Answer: 0.8259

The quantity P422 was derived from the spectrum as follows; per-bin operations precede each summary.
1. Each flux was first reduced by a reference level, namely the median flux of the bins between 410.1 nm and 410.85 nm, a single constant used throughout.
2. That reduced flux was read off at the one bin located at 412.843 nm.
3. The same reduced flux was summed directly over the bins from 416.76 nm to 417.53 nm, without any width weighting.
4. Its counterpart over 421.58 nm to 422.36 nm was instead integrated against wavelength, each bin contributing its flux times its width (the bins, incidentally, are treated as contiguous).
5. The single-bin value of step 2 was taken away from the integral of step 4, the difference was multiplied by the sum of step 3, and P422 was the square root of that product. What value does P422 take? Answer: 0.09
